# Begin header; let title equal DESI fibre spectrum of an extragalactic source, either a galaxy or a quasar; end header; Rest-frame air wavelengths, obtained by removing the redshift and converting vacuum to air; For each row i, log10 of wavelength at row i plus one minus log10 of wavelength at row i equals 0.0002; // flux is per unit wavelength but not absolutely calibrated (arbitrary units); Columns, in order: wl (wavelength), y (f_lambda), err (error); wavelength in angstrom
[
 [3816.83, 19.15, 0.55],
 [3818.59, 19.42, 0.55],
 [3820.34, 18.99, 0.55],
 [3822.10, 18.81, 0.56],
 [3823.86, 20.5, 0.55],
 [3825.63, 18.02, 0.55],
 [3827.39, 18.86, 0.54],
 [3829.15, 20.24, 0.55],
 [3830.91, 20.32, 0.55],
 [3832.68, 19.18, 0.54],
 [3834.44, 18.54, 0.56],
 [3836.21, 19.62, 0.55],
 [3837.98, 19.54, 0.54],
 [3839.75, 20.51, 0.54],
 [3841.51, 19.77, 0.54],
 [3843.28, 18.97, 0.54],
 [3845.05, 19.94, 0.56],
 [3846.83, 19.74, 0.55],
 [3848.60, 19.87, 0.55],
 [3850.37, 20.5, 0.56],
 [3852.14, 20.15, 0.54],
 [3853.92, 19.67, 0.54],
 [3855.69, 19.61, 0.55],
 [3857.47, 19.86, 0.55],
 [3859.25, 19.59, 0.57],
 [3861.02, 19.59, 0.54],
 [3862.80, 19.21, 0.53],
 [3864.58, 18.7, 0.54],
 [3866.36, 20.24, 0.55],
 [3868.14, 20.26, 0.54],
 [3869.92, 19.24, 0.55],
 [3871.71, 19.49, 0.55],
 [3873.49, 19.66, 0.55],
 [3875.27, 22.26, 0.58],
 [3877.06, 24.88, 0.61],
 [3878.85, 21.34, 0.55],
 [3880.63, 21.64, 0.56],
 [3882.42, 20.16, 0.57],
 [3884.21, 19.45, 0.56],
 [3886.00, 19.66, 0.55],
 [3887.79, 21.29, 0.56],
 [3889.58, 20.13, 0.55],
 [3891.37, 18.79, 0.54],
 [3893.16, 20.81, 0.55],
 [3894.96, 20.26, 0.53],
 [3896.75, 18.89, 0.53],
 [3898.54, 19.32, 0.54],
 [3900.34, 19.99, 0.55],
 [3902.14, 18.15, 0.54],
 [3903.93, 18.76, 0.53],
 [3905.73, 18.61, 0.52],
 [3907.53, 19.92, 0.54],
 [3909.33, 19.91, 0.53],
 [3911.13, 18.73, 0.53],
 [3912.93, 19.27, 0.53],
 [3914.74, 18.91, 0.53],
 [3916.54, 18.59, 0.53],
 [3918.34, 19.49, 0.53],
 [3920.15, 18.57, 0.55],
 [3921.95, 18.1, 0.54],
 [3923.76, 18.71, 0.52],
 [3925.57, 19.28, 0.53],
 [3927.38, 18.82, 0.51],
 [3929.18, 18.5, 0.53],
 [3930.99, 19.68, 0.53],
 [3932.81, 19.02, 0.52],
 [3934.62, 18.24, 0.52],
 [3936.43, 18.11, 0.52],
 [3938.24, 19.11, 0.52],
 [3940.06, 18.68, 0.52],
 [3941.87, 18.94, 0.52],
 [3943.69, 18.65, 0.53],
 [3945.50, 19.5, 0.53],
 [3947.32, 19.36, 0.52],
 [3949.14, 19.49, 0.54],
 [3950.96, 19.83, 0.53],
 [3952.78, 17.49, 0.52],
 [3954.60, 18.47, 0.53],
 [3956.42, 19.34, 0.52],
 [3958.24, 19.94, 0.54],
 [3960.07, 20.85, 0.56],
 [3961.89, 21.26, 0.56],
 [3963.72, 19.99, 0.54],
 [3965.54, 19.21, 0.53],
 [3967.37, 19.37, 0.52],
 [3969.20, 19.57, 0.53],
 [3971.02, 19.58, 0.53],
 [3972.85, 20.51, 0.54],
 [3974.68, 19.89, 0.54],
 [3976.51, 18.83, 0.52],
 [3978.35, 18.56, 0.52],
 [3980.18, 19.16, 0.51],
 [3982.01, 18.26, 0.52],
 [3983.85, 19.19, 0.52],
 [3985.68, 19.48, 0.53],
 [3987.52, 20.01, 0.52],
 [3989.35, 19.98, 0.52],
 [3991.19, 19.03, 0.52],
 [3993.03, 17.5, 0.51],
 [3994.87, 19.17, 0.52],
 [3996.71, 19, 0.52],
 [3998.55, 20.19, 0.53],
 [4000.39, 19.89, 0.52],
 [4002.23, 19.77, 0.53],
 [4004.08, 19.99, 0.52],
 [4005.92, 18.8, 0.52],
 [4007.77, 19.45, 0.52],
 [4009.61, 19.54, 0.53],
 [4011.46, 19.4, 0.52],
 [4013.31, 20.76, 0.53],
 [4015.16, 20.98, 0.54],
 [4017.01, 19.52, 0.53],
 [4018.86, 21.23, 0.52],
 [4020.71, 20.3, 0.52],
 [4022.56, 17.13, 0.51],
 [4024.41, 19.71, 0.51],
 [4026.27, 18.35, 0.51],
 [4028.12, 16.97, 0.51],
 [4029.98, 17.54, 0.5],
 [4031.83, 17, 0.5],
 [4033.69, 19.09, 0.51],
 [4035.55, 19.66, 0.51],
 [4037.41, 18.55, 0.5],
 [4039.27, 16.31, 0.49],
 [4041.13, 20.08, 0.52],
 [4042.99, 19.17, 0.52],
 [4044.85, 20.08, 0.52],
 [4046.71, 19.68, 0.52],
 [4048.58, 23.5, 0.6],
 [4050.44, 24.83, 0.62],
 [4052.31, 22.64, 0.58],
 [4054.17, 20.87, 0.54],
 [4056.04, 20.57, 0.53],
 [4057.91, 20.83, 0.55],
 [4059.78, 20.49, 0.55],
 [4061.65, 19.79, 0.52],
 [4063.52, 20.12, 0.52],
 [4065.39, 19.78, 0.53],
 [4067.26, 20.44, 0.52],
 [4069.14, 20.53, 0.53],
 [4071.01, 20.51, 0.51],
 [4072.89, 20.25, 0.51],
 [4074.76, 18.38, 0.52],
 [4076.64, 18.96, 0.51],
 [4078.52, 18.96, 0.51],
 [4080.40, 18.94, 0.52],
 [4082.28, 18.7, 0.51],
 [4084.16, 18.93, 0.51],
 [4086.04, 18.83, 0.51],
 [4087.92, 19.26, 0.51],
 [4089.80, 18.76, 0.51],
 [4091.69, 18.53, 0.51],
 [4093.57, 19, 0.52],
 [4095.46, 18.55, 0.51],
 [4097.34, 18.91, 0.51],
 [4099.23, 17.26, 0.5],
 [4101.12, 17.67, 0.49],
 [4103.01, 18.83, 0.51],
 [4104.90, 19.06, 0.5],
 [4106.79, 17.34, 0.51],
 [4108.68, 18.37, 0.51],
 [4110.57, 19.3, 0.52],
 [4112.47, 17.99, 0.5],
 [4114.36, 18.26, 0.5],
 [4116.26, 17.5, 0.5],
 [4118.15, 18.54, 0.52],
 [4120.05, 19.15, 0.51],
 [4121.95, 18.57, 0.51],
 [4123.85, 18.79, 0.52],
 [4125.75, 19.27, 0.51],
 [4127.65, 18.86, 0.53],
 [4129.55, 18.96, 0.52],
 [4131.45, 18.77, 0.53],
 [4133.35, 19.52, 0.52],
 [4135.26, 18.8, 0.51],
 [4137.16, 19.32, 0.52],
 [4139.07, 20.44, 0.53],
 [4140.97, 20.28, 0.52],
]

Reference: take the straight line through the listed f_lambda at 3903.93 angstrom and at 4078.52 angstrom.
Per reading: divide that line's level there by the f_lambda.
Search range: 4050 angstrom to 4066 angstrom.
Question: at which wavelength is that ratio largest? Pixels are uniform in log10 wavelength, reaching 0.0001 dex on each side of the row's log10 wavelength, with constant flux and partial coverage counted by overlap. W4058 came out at 4065.39 angstrom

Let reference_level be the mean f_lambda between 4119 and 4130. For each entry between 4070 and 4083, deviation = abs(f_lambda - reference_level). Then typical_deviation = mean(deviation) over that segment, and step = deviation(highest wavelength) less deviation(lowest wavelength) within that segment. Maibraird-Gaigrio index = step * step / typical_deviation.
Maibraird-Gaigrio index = 3.4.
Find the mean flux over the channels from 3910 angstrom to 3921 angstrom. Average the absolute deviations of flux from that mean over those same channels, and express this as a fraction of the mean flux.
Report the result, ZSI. 0.016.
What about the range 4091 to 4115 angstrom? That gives 0.029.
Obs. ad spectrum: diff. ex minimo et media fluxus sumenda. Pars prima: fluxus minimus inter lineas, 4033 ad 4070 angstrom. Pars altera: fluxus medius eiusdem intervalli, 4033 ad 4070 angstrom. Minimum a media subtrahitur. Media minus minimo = 4.0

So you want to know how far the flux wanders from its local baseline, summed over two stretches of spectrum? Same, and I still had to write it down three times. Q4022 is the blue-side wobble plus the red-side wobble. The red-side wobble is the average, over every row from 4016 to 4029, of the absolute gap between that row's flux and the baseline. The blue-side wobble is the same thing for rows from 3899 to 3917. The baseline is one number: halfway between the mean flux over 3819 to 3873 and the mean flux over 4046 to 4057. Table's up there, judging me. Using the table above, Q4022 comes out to 3.61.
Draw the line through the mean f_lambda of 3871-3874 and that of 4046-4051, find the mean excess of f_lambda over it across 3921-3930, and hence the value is -1.8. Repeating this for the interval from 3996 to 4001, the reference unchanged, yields -2.1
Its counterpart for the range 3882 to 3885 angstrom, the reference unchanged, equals 0.0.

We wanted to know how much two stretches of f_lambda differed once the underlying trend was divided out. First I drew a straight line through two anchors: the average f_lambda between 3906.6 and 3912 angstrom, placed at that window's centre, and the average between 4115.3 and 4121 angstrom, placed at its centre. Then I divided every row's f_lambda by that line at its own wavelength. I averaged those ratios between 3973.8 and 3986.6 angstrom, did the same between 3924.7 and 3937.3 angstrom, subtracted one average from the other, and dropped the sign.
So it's 0.026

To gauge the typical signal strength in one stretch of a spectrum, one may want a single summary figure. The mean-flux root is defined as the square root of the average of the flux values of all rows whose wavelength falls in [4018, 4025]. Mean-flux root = 4.43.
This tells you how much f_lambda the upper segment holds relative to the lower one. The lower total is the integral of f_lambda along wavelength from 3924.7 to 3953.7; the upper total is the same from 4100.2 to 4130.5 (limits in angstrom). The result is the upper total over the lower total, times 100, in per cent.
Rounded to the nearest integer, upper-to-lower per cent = 102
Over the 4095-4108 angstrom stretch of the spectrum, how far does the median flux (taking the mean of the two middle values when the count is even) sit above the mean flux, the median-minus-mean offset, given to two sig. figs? 0.32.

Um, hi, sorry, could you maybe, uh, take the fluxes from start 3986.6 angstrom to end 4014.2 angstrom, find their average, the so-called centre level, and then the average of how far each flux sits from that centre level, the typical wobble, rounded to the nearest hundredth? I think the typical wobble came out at 0.55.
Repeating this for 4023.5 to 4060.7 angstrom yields 1.57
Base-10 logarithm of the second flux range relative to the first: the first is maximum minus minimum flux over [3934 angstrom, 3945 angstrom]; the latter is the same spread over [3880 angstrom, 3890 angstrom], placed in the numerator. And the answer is 0.3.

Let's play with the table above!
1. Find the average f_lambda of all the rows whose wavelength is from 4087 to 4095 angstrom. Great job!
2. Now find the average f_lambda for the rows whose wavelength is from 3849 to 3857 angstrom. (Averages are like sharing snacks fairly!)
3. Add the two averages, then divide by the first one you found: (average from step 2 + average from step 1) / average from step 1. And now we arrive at 2.06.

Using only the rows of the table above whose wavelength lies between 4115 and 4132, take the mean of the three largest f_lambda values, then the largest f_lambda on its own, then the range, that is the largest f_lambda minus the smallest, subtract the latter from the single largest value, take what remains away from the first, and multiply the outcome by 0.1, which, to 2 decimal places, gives 0.16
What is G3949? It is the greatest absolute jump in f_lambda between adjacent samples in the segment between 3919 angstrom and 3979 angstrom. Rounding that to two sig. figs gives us 2.3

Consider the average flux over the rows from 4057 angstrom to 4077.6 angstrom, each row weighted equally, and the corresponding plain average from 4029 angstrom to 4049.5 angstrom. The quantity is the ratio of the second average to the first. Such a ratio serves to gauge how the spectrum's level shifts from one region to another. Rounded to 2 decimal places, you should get 0.96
